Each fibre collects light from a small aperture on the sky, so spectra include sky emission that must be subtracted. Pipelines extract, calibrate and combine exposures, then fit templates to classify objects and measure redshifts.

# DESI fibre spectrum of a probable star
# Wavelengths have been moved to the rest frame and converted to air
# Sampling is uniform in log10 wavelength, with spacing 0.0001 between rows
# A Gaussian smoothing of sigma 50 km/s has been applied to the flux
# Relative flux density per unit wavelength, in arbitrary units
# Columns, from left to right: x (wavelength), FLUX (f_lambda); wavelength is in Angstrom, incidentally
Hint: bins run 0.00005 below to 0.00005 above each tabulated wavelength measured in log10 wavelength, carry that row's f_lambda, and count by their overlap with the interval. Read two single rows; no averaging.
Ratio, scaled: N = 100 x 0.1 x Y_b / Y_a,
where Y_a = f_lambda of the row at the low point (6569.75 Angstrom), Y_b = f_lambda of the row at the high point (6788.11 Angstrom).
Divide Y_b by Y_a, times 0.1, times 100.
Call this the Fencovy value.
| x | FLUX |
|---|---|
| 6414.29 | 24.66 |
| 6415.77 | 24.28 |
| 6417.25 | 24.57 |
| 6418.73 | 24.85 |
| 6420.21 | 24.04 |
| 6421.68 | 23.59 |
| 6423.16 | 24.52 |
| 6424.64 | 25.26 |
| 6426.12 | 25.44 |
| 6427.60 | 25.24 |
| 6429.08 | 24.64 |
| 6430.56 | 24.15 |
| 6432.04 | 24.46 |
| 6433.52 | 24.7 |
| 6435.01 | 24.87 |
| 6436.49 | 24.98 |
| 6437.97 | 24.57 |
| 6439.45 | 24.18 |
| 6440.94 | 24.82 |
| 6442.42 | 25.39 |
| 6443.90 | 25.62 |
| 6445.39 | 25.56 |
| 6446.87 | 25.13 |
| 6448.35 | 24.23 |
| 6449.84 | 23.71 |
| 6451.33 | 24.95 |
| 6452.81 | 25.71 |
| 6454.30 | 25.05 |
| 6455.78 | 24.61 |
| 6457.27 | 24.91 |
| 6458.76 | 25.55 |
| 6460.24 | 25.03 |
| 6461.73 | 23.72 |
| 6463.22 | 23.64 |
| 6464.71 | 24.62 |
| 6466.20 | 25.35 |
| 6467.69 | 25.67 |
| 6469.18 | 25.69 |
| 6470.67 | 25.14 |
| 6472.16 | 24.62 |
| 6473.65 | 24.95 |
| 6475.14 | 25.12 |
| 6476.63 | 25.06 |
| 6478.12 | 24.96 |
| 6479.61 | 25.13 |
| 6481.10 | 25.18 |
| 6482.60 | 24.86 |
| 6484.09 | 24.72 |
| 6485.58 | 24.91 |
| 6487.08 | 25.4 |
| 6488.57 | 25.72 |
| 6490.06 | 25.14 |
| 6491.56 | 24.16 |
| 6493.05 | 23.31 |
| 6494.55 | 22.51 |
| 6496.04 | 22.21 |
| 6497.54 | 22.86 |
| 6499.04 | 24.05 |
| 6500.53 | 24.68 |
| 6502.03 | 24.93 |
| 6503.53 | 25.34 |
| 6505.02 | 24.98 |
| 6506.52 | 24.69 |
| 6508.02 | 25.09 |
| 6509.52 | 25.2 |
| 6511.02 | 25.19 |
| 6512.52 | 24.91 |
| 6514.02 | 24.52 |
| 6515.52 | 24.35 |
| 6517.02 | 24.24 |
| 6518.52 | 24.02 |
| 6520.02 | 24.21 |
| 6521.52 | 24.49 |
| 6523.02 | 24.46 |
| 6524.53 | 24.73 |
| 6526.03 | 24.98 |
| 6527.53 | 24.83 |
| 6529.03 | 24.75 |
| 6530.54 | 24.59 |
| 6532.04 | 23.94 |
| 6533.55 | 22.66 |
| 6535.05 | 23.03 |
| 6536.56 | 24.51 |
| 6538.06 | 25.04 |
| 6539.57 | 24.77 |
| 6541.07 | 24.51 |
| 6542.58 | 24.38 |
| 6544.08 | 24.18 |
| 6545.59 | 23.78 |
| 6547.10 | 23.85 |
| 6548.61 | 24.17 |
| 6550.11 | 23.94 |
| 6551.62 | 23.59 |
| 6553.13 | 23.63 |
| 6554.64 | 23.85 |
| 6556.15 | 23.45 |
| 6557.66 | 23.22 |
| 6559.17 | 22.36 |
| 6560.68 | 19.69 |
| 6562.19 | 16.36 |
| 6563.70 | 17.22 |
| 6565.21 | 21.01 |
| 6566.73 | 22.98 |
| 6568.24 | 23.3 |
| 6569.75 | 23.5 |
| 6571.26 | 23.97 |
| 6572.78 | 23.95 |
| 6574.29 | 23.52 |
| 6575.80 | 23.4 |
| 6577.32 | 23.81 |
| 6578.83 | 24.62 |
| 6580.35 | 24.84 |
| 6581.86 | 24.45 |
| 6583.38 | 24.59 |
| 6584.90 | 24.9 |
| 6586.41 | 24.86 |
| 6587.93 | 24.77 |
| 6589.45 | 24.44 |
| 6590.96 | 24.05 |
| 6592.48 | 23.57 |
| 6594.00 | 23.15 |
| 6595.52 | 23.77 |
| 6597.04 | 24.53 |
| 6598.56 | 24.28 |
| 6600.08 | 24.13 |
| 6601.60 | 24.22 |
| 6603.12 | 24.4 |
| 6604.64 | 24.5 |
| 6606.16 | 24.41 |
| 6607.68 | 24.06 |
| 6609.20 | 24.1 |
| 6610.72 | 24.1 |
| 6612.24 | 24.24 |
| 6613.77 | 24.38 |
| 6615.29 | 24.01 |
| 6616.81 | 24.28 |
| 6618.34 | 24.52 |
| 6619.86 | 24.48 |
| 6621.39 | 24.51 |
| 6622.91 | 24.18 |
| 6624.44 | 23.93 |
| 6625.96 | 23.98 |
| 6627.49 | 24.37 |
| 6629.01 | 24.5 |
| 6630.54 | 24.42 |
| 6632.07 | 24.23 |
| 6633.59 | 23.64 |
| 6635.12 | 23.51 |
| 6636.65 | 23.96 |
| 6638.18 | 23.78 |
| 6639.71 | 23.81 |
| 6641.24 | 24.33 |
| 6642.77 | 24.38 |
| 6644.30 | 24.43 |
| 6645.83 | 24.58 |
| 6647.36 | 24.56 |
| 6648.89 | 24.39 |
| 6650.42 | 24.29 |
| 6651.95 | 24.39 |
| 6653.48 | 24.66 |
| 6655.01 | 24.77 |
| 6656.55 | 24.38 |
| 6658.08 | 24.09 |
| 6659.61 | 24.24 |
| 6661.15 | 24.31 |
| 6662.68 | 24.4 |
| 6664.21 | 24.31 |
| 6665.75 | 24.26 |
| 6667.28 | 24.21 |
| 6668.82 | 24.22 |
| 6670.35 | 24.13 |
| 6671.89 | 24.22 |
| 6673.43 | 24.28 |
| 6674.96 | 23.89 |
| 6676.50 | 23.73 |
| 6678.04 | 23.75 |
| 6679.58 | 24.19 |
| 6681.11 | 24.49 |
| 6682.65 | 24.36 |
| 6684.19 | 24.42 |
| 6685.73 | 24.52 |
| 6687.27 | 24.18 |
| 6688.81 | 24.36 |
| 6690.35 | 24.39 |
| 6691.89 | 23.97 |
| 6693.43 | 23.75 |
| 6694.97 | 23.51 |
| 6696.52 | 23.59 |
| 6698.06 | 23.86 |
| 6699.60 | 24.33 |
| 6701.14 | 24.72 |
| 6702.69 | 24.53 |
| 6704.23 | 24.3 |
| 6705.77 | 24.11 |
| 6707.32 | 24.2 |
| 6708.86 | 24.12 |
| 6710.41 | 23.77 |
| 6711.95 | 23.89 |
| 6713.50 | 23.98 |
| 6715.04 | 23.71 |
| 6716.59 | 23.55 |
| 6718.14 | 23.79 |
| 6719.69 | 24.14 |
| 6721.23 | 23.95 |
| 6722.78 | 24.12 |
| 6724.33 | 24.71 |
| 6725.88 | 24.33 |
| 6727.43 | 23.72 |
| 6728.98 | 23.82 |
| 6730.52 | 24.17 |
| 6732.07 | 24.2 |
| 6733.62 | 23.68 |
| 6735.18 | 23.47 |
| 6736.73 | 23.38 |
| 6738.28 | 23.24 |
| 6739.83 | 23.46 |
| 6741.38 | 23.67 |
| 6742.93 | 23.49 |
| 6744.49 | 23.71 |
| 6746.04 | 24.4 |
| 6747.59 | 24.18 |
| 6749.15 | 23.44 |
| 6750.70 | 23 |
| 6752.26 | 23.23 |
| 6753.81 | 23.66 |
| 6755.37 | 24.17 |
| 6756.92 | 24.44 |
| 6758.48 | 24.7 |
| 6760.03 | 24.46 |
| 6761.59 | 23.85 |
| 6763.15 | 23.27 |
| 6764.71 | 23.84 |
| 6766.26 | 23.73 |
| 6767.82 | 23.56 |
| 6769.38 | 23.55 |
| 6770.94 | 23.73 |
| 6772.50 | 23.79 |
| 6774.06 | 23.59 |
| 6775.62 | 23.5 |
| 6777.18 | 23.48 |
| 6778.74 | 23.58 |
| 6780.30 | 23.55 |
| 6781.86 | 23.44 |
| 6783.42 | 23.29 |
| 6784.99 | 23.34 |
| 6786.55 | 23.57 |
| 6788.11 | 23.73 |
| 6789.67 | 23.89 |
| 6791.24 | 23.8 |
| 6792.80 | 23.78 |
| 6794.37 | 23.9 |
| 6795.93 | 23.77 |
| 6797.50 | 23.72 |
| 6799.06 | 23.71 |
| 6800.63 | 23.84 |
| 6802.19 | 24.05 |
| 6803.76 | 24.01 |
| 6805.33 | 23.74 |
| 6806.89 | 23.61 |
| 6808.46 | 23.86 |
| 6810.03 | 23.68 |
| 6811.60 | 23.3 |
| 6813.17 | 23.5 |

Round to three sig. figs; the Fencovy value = 10.1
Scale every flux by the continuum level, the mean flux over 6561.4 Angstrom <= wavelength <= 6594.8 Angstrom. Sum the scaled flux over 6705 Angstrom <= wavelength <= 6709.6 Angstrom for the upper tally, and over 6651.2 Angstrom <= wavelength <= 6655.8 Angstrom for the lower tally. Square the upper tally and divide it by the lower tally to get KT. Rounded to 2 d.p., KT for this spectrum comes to 3.06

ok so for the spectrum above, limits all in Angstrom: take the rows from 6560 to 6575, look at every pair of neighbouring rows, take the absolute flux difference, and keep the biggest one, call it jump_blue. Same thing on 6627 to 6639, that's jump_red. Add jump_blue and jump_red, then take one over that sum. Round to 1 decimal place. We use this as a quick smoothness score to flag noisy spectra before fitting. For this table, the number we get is 0.2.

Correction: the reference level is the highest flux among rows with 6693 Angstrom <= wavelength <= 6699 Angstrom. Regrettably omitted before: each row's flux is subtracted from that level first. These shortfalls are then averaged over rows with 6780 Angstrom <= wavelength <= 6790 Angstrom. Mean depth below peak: 0.3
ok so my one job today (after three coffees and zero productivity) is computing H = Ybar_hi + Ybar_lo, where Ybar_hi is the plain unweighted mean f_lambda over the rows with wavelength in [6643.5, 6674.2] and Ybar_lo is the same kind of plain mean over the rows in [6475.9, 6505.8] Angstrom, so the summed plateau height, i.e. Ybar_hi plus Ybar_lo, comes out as 48.9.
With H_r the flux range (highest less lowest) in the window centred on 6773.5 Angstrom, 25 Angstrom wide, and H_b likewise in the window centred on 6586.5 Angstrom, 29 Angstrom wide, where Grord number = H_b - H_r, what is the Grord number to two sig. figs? 1.2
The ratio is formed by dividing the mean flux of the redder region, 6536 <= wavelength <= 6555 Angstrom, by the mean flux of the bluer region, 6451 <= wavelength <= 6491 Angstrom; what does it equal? 0.97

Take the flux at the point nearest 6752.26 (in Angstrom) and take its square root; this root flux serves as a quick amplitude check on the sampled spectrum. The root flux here 4.82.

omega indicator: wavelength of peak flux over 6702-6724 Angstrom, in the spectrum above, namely 6702.69 Angstrom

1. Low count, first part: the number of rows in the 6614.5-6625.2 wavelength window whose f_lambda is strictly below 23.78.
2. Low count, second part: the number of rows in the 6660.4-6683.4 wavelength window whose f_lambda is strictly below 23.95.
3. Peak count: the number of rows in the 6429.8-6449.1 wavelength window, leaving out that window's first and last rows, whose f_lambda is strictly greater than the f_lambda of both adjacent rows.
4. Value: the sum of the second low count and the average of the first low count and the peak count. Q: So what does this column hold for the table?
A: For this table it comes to 4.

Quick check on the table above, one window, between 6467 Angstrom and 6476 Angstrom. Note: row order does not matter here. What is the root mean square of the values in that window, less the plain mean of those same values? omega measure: 0.003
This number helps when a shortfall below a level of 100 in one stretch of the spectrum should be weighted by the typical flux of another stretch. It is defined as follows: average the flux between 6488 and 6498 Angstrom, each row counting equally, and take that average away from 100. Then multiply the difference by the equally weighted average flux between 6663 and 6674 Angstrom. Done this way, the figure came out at 1849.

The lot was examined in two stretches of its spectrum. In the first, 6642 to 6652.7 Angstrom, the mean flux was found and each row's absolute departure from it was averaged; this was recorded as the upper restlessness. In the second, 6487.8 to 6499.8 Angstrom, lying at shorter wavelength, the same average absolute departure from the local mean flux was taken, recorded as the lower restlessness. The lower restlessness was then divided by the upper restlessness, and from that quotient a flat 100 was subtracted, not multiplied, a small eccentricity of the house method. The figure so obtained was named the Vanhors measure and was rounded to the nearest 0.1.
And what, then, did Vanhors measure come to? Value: -87.1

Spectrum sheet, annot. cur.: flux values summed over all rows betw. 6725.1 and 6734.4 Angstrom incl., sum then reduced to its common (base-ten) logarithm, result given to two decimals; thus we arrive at 2.16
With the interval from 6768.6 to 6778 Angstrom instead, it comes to 2.15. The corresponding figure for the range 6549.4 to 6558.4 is 2.15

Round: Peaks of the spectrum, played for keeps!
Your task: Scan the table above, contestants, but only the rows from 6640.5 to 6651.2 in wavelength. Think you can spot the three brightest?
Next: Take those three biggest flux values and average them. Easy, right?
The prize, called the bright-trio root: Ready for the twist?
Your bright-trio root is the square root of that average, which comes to 4.95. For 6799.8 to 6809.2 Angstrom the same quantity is 4.90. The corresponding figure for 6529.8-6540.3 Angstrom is 4.98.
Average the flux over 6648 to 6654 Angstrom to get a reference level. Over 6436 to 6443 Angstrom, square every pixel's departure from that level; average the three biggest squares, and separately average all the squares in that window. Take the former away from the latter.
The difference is -0.17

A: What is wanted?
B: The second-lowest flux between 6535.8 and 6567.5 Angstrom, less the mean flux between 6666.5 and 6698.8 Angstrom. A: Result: -6.9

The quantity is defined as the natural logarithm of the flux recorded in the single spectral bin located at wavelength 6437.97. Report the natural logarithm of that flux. 3.20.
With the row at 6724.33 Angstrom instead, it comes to 3.21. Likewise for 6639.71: 3.17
